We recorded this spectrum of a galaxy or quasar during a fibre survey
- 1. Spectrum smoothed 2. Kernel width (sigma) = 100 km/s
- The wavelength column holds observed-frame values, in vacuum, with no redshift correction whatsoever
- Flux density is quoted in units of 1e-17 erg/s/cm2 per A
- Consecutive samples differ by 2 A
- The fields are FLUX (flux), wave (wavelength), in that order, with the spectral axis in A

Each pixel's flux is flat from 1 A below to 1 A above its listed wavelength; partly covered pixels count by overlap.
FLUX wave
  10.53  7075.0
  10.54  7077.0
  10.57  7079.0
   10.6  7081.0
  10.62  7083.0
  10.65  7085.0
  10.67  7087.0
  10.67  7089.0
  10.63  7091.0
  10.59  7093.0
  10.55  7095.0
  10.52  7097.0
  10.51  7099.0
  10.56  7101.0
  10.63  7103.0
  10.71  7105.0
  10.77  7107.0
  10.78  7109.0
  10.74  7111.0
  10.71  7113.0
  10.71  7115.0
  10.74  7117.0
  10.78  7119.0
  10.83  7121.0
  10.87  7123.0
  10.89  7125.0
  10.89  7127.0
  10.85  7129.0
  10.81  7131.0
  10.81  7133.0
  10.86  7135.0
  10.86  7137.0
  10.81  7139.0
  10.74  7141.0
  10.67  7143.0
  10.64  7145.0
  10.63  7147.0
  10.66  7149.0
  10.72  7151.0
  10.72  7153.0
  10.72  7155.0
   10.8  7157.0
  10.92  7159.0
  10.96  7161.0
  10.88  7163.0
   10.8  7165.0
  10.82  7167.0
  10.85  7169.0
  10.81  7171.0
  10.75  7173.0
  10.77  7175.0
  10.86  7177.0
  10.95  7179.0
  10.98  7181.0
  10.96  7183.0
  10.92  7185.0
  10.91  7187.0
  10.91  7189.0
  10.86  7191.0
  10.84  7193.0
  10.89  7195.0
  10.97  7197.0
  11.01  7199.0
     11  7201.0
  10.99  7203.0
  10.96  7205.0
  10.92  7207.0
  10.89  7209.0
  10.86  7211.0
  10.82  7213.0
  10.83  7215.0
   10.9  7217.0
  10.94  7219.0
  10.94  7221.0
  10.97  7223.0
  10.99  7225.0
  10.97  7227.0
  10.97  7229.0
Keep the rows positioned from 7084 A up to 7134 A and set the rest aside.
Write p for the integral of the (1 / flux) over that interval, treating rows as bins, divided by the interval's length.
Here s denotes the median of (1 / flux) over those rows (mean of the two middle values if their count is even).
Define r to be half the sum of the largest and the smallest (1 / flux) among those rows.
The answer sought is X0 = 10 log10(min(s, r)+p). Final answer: -7.29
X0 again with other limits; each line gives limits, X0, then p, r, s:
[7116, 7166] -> -7.32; 0.0926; 0.0927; 0.0925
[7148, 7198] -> -7.35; 0.0922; 0.0924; 0.0921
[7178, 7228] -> -7.38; 0.0915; 0.0916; 0.0914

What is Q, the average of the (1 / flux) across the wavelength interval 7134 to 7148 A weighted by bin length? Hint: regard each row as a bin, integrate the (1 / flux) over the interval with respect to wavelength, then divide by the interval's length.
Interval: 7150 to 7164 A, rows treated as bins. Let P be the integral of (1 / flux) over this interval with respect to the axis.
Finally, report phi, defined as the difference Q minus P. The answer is -1.201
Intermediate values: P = 1.29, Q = 0.0931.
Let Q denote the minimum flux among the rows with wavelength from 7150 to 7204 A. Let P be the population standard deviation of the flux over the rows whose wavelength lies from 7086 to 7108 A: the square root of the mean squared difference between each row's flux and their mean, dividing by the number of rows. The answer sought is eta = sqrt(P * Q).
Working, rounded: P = 0.078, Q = 10.72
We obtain 0.92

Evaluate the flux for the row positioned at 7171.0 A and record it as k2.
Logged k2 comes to 10.81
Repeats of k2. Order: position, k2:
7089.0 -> 10.67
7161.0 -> 10.96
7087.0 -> 10.67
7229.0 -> 10.97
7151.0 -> 10.72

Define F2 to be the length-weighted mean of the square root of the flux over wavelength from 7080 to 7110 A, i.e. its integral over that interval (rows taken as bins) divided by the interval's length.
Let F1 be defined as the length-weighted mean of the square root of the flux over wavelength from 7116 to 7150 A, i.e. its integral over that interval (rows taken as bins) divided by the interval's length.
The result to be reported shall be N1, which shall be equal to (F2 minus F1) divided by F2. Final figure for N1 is -0.007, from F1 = 3.28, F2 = 3.26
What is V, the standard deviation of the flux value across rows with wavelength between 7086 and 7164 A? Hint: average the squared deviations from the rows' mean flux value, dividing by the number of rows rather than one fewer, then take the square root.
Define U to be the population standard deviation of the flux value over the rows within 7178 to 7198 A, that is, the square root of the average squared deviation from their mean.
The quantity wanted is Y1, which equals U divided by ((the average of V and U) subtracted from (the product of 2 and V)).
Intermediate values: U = 0.044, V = 0.113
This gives 0.3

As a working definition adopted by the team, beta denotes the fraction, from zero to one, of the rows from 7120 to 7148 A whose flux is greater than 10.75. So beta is 0.7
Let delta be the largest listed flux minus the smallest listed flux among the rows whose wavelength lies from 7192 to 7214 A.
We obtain 0.19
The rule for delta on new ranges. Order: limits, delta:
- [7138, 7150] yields 0.18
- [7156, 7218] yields 0.26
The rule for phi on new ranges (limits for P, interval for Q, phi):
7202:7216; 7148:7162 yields -1.192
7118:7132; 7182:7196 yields -1.199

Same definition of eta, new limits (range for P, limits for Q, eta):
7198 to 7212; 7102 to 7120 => 0.76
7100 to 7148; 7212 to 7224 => 0.98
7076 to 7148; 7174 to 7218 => 1.10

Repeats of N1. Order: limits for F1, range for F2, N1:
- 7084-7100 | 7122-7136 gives 0.012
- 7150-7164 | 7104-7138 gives -0.001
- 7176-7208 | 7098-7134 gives -0.008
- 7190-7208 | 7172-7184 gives -0.003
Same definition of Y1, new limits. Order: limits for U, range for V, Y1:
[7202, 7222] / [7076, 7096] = 1.3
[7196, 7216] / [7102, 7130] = 0.9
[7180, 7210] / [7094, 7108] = 0.4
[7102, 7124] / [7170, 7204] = 0.7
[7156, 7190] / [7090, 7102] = 2.7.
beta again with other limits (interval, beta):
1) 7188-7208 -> 1.0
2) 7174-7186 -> 1.0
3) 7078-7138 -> 0.4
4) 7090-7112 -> 0.2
